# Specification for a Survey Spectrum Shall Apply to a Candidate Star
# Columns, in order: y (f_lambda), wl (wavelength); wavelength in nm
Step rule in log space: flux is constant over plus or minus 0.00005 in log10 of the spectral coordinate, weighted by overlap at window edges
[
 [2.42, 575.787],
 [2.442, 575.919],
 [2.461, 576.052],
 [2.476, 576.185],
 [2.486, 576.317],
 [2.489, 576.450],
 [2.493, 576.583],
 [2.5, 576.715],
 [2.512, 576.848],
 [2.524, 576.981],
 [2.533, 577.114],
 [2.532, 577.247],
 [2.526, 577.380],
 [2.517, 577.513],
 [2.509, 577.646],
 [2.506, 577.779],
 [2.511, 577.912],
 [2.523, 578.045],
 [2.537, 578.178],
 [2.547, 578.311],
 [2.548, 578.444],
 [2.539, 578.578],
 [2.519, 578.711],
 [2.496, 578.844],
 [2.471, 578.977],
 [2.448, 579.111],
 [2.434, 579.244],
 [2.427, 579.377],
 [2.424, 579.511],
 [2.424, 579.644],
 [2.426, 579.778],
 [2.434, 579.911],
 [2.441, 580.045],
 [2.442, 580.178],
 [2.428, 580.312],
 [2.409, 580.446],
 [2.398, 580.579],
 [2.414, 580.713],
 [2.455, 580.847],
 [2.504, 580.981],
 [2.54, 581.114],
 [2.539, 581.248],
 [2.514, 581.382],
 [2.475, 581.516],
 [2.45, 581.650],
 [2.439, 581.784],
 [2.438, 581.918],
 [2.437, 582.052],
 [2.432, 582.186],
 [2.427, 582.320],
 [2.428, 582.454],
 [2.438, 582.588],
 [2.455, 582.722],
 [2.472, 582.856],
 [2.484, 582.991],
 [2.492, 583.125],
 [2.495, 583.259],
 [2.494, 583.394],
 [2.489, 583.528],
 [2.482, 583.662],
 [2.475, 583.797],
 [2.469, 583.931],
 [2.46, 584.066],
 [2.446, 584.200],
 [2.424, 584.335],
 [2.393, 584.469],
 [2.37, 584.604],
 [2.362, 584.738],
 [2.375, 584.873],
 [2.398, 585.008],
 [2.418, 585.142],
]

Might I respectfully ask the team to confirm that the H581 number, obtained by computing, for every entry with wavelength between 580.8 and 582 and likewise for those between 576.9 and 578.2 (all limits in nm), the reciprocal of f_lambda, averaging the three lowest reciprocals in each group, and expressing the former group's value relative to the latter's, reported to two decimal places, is 1.00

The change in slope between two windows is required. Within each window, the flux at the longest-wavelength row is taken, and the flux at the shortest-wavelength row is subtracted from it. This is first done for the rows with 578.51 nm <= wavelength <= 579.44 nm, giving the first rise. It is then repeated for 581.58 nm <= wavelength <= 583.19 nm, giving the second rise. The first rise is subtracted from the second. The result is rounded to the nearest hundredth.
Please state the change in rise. 0.15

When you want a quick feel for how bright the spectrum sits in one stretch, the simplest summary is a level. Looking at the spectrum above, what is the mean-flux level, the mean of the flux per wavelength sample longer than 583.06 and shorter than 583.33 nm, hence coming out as 2.49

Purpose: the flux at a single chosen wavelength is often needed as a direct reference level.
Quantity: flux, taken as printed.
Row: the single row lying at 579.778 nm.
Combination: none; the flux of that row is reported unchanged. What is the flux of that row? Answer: 2.426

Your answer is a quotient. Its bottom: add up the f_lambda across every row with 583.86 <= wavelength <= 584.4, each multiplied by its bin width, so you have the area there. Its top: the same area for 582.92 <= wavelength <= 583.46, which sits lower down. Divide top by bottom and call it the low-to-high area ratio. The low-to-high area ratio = 1.015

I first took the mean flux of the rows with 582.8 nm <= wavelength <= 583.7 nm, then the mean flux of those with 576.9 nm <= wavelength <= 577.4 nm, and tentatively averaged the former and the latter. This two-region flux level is 2.51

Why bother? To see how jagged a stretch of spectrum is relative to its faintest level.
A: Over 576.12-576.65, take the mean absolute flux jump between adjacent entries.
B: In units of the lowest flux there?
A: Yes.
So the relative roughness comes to 0.0023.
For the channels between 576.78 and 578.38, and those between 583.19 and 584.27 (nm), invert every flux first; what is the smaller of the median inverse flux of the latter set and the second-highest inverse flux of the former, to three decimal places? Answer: 0.399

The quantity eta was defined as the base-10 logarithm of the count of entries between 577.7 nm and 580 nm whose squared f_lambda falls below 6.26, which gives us 1.0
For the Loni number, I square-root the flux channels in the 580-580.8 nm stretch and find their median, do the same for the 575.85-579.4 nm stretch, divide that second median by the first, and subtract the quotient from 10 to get 8.98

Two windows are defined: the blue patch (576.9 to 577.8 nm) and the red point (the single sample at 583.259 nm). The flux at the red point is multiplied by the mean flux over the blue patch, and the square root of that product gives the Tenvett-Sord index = 2.51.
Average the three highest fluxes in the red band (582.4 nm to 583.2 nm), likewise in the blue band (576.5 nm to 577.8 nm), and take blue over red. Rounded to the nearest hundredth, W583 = 1.02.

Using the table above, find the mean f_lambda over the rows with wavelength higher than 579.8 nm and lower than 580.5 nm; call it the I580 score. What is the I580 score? 2.43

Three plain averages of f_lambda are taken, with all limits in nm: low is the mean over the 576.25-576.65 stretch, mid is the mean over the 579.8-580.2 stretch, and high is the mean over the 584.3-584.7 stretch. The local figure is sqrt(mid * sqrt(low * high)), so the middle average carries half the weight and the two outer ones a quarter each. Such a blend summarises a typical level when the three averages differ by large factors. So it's 2.44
